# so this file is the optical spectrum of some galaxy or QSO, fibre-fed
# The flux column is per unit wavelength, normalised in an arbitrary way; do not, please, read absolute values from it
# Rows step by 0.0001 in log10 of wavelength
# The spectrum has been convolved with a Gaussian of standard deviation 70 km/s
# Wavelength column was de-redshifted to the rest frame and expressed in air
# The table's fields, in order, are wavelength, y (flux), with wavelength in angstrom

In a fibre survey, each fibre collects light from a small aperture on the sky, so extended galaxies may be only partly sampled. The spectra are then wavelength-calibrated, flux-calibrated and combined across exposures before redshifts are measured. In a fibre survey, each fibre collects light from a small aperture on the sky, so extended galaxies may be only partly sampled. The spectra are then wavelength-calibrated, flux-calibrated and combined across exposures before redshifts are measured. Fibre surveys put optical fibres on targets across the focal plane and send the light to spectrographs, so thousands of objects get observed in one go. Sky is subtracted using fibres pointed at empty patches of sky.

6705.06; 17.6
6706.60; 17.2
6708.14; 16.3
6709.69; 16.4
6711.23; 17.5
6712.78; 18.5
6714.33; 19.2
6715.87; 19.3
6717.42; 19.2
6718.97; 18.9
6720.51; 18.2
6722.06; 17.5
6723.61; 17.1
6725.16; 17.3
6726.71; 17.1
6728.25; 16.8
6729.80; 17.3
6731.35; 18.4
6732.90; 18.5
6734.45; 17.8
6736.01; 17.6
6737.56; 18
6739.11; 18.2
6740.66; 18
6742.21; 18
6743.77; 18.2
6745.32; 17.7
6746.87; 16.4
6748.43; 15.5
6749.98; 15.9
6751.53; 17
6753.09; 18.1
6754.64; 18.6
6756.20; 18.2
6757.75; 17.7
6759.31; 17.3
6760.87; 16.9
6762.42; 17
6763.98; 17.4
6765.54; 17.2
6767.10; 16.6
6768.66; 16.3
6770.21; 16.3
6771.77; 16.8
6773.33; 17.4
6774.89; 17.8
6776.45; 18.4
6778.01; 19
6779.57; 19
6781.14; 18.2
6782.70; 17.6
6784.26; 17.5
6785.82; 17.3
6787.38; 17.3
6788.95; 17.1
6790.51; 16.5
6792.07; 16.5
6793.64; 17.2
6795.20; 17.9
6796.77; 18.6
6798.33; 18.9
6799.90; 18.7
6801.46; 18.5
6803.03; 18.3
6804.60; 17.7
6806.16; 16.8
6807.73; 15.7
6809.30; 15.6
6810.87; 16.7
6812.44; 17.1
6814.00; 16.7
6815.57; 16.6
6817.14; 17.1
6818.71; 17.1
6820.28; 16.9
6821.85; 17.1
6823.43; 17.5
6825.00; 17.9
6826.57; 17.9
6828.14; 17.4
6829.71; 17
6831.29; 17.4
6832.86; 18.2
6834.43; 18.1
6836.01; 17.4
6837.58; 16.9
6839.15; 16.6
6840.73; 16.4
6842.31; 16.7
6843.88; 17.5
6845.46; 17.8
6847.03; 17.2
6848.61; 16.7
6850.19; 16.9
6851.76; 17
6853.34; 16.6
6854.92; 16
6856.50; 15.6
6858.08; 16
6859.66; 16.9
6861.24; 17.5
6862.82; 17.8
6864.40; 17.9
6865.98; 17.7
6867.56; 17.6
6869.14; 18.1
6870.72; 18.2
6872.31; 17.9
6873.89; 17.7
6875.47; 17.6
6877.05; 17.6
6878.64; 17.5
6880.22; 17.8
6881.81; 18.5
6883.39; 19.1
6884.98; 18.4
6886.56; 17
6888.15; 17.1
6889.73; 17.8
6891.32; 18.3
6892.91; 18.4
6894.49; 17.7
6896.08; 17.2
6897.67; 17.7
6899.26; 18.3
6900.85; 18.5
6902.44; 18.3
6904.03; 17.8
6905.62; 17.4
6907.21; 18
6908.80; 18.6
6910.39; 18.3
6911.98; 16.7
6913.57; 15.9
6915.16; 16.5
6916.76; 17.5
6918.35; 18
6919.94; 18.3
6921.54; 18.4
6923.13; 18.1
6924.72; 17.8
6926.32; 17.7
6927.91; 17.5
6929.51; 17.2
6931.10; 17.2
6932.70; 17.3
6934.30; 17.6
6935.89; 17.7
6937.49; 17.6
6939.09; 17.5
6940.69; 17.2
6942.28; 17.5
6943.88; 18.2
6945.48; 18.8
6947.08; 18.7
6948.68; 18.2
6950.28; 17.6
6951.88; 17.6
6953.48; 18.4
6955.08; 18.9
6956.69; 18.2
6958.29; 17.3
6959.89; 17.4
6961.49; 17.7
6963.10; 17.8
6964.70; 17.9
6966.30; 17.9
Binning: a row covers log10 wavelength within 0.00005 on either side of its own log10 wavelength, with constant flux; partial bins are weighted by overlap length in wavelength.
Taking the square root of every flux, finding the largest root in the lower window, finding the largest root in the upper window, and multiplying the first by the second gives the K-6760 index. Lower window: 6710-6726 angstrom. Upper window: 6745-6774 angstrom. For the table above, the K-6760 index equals 18.9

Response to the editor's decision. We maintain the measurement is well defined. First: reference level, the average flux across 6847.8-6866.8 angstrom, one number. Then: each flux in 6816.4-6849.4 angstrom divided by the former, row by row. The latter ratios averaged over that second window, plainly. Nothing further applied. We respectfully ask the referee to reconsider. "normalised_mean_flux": 1.02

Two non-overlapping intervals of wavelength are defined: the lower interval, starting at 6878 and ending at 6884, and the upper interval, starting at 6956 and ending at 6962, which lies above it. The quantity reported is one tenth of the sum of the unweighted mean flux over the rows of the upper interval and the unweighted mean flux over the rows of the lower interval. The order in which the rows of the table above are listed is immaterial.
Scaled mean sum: 3.59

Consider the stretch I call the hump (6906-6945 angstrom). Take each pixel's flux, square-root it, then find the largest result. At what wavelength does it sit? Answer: 6908.80 angstrom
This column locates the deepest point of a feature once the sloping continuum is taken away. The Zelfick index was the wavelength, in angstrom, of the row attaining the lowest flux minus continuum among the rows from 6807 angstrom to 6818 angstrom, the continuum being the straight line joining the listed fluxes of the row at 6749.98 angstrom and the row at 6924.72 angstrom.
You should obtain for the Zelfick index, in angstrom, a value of 6809.30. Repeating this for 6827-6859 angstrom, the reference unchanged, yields 6856.50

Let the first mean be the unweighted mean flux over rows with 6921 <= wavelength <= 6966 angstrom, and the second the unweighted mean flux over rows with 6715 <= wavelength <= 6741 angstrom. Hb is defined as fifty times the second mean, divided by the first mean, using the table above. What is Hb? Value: 50.4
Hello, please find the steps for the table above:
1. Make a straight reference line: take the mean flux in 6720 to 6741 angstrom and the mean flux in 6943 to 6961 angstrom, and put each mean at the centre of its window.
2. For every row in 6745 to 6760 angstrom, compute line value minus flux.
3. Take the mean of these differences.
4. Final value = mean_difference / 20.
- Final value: 0.0251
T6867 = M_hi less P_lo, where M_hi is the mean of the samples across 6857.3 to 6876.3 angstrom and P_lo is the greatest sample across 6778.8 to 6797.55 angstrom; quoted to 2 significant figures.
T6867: -1.4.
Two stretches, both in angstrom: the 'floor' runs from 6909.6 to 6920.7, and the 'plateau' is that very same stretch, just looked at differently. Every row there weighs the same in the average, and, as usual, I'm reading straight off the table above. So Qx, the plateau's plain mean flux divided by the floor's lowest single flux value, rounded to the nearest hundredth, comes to 1.09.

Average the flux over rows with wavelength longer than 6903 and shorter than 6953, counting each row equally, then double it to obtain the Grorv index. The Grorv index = 35.4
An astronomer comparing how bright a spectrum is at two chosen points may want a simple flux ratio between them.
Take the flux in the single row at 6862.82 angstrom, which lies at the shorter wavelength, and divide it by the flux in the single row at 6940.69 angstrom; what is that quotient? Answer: 1.03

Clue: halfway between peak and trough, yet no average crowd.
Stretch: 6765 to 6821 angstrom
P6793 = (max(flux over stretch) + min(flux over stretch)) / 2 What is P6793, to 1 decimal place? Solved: 17.3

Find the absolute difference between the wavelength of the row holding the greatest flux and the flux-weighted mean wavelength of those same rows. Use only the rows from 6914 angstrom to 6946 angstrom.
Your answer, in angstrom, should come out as 15.1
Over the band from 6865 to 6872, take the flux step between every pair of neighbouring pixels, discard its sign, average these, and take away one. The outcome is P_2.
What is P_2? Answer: -0.77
